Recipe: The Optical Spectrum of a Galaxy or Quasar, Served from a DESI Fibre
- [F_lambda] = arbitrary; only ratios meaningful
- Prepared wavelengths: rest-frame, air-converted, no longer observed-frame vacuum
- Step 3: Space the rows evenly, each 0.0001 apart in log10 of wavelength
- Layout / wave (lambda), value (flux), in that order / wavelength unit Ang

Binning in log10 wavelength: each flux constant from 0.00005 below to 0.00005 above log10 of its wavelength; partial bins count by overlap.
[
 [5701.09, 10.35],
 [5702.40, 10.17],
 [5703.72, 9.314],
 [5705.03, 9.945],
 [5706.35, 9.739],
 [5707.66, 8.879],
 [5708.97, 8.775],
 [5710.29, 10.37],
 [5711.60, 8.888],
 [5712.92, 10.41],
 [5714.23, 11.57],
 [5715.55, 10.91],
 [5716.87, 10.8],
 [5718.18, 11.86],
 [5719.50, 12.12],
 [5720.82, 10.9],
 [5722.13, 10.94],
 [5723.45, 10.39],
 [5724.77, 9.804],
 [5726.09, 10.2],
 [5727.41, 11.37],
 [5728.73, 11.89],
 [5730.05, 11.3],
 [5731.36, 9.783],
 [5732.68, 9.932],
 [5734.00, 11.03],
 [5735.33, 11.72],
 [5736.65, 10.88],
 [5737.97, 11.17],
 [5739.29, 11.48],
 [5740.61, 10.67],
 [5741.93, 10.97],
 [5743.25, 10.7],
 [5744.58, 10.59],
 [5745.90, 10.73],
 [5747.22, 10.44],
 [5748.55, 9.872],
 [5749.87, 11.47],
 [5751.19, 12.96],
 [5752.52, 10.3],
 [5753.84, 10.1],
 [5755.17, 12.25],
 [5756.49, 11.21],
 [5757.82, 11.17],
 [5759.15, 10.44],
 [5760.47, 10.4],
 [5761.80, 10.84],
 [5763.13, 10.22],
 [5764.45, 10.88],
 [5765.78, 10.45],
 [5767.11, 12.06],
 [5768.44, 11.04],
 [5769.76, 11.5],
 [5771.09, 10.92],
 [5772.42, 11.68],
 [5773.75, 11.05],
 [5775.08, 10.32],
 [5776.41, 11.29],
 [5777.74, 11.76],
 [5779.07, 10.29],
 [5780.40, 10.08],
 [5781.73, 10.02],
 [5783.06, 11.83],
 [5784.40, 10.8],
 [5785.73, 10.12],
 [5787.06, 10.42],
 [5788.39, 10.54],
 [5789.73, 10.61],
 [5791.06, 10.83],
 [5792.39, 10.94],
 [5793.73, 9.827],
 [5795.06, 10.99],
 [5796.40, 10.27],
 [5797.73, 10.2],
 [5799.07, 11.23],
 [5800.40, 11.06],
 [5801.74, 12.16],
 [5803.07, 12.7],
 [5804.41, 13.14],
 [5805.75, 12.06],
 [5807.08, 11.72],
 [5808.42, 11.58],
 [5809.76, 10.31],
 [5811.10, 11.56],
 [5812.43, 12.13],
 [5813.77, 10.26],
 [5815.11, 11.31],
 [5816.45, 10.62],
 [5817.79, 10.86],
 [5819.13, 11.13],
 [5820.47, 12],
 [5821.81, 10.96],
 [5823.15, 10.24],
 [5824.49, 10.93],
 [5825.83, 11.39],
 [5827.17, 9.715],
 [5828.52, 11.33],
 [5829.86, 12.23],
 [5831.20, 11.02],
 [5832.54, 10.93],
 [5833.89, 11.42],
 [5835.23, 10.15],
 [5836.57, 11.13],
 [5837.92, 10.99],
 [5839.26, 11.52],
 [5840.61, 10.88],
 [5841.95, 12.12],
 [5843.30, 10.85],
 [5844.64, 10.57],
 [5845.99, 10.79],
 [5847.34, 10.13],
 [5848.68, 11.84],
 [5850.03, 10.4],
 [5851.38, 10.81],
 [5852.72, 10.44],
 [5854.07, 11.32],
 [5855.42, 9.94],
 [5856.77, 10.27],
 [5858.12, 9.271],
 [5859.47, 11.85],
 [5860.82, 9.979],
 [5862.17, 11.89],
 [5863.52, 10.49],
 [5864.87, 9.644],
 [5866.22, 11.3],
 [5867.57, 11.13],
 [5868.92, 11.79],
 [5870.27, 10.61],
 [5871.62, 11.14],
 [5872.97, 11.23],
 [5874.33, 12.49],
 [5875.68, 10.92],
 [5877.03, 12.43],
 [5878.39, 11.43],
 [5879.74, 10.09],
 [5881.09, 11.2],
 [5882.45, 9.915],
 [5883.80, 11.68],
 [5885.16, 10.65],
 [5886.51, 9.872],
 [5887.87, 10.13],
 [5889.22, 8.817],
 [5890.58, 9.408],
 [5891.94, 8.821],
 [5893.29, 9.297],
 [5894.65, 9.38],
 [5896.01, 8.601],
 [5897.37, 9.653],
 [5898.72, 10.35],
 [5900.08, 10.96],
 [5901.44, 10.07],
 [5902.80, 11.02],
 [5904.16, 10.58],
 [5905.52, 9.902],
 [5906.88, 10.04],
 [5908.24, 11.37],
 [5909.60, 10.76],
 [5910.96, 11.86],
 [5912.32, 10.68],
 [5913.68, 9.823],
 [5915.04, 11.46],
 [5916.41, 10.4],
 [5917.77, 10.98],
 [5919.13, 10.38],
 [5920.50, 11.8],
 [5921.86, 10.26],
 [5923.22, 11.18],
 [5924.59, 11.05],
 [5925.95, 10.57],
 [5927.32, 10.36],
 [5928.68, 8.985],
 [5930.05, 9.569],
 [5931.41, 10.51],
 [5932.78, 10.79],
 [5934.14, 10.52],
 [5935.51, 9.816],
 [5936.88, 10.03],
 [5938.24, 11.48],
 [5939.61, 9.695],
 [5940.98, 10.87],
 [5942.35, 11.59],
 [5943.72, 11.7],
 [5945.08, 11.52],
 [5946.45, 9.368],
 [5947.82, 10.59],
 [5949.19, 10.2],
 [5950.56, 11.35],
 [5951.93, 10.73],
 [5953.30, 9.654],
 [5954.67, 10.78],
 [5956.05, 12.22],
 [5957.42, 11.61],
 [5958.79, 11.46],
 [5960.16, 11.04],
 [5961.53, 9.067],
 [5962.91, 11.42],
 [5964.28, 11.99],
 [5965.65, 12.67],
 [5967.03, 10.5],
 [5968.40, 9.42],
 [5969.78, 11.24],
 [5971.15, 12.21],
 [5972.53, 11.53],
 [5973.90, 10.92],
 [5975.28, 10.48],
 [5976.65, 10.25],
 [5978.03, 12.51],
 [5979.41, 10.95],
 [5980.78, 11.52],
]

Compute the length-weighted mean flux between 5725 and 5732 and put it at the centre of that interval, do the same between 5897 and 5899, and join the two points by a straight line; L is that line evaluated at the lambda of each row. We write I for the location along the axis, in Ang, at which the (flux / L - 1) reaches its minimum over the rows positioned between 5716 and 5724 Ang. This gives 5723.45 Ang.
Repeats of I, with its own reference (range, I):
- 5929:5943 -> 5930.05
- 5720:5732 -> 5724.77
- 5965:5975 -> 5968.40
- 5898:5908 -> 5905.52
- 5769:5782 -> 5781.73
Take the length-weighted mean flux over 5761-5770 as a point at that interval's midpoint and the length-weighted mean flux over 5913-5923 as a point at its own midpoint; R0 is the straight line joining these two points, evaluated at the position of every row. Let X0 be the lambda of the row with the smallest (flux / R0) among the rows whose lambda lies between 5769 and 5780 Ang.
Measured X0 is 5779.07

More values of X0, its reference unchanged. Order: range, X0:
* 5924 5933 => 5928.68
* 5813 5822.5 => 5813.77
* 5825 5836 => 5827.17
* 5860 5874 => 5864.87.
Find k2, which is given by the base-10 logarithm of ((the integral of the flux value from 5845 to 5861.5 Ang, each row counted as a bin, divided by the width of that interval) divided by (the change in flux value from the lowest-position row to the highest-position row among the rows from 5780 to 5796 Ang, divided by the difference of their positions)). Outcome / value 2.23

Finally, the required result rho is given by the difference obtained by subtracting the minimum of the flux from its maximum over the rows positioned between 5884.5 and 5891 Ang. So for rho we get 1.8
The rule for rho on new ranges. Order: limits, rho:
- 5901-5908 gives 1.1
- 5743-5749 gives 0.9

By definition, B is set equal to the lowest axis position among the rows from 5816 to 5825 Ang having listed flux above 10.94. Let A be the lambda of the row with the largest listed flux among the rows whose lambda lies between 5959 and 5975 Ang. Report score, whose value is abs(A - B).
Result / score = 146.5 Ang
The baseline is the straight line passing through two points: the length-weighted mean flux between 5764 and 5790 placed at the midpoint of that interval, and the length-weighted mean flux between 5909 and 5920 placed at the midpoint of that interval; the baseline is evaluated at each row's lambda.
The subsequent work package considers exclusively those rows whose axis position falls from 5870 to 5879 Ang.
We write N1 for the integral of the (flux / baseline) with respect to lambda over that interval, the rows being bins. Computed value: 9.6 Ang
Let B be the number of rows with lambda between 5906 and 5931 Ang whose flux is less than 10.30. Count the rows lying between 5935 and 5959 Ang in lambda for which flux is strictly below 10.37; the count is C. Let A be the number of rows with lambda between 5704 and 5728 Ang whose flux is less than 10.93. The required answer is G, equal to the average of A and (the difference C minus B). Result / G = 7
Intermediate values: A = 13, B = 5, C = 6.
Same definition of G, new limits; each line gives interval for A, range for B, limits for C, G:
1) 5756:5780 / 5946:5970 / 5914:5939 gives 5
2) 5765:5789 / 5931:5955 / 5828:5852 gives 3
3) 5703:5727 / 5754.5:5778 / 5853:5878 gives 9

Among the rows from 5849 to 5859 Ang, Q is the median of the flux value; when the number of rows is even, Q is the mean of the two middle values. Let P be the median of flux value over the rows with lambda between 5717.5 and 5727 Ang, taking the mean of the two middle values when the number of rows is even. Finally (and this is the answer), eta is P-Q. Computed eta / 0.5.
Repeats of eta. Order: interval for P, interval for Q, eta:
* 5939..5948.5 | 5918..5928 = 0.3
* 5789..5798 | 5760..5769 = -0.2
